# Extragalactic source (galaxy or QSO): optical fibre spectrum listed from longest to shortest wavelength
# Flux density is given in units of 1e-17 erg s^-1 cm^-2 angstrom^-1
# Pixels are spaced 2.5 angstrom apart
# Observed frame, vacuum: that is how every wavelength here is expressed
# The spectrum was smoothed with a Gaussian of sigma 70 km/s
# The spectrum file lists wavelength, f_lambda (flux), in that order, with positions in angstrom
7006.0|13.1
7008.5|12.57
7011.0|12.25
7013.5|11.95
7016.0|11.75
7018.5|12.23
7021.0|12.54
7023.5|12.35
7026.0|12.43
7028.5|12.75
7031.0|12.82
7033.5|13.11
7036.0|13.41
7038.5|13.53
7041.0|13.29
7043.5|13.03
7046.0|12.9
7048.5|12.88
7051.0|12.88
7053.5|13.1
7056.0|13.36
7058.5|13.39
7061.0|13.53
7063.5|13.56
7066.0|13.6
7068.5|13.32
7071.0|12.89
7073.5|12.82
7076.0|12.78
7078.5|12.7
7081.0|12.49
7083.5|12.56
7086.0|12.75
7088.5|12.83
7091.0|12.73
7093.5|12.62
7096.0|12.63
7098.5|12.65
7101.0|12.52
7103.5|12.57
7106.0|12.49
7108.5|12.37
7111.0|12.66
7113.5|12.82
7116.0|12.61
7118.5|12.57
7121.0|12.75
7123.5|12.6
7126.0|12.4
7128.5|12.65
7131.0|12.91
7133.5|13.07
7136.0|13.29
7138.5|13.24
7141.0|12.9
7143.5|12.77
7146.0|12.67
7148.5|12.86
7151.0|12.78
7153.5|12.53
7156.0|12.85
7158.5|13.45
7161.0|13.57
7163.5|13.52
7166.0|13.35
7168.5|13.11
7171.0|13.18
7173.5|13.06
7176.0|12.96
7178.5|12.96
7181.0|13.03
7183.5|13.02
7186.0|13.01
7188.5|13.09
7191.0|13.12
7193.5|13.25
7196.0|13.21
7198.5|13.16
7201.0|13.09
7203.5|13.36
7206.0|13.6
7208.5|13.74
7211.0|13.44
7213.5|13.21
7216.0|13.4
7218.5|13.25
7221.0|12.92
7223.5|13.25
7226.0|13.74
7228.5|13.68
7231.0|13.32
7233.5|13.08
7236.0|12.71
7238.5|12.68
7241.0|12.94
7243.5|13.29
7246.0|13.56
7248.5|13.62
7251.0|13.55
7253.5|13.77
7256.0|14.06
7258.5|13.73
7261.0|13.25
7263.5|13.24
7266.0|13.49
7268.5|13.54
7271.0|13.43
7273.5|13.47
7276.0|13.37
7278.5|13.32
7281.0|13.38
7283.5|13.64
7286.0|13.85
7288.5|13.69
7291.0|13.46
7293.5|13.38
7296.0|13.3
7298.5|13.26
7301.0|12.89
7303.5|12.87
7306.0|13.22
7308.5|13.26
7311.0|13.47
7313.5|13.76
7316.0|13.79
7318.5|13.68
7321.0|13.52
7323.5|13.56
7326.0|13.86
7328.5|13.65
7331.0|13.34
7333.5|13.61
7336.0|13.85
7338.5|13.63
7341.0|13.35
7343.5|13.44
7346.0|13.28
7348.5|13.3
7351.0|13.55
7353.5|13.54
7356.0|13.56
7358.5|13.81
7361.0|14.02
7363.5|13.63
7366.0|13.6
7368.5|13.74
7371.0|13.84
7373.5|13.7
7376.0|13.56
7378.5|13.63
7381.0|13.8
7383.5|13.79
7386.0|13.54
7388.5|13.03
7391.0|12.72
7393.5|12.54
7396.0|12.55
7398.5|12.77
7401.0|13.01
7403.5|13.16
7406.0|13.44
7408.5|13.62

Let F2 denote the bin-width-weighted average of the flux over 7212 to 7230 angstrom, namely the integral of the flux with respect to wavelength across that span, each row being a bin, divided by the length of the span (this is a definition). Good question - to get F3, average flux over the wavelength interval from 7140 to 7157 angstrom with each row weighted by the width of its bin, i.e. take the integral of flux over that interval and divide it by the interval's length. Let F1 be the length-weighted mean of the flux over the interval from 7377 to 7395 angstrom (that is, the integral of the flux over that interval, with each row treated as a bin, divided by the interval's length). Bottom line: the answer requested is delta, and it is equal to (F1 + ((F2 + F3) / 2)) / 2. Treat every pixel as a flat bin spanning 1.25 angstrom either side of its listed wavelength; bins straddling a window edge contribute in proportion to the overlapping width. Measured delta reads 13.17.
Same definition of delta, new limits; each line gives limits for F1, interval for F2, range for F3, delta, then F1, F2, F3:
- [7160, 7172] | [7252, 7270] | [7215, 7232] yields 13.41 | 13.3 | 13.6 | 13.4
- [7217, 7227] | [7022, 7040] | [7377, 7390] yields 13.25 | 13.3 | 12.9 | 13.5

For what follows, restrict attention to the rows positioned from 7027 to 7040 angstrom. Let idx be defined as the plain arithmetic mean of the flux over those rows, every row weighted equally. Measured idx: 13.1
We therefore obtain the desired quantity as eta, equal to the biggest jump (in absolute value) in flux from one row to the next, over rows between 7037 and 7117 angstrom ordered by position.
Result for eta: 0.43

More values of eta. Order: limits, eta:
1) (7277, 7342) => 0.37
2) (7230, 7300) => 0.48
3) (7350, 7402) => 0.51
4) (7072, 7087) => 0.21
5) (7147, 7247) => 0.60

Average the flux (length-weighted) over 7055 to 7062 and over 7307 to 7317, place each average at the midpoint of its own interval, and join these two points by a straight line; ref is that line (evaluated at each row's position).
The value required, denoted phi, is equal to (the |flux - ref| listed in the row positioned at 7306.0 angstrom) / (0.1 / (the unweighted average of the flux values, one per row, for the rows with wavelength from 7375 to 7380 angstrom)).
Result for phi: 45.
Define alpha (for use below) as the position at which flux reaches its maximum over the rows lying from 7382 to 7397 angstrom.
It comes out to 7383.5 angstrom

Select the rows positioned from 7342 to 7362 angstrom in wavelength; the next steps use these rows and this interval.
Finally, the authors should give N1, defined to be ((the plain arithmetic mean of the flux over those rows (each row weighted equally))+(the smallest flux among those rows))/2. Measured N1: 13.4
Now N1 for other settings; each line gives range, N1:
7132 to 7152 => 12.8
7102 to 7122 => 12.5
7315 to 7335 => 13.5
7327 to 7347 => 13.4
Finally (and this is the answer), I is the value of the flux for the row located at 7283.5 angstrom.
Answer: 13.64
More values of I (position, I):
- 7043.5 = 13.03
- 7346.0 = 13.28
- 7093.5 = 12.62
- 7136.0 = 13.29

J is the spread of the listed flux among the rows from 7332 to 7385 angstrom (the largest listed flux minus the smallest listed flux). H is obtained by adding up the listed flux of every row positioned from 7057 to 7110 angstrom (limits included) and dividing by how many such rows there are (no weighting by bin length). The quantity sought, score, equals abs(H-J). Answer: 12.1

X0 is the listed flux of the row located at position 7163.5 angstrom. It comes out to 13.52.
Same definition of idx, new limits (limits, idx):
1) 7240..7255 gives 13.5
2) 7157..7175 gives 13.3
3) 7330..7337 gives 13.6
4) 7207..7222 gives 13.3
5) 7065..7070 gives 13.5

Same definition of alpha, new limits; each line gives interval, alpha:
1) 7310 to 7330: 7326.0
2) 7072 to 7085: 7073.5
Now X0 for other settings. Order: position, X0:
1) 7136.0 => 13.29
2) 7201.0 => 13.09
